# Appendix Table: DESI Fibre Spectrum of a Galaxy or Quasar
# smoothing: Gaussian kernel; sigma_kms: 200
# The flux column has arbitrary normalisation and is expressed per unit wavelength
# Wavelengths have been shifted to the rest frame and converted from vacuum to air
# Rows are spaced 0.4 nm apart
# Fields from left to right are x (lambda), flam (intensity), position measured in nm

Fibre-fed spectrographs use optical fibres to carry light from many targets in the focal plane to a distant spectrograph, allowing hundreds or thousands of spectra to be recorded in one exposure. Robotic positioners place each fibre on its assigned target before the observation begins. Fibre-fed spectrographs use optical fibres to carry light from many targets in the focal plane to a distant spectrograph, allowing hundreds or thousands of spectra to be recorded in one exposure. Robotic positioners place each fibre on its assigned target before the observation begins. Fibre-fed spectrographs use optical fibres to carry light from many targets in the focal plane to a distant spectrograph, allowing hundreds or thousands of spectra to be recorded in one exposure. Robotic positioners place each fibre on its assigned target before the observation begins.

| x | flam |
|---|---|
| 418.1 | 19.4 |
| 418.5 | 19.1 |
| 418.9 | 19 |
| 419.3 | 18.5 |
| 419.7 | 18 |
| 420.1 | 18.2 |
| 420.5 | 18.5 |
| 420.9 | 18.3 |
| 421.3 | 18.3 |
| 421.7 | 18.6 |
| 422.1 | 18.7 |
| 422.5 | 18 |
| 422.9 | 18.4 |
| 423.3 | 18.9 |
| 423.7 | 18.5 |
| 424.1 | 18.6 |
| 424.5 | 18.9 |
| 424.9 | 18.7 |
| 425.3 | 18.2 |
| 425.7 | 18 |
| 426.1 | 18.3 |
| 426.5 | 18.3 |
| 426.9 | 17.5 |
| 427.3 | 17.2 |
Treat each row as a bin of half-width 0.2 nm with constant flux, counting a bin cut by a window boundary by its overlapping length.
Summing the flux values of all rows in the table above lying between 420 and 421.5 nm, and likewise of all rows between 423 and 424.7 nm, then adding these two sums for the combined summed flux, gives 148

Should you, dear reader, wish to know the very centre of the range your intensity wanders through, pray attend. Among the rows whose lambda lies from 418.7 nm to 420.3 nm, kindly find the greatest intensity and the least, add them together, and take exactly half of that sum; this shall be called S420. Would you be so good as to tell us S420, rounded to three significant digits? 18.5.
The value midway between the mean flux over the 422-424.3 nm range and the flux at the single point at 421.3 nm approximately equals 18.4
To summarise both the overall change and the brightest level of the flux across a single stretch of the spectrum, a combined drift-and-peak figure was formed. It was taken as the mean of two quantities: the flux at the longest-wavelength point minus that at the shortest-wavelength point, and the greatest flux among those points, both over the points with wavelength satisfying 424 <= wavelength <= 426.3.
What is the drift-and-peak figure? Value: 9.30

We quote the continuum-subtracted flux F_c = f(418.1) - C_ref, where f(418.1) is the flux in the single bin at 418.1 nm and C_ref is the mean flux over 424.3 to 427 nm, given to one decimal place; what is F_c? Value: 1.1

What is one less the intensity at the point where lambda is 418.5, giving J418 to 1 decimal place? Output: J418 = -18.1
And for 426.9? -16.5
